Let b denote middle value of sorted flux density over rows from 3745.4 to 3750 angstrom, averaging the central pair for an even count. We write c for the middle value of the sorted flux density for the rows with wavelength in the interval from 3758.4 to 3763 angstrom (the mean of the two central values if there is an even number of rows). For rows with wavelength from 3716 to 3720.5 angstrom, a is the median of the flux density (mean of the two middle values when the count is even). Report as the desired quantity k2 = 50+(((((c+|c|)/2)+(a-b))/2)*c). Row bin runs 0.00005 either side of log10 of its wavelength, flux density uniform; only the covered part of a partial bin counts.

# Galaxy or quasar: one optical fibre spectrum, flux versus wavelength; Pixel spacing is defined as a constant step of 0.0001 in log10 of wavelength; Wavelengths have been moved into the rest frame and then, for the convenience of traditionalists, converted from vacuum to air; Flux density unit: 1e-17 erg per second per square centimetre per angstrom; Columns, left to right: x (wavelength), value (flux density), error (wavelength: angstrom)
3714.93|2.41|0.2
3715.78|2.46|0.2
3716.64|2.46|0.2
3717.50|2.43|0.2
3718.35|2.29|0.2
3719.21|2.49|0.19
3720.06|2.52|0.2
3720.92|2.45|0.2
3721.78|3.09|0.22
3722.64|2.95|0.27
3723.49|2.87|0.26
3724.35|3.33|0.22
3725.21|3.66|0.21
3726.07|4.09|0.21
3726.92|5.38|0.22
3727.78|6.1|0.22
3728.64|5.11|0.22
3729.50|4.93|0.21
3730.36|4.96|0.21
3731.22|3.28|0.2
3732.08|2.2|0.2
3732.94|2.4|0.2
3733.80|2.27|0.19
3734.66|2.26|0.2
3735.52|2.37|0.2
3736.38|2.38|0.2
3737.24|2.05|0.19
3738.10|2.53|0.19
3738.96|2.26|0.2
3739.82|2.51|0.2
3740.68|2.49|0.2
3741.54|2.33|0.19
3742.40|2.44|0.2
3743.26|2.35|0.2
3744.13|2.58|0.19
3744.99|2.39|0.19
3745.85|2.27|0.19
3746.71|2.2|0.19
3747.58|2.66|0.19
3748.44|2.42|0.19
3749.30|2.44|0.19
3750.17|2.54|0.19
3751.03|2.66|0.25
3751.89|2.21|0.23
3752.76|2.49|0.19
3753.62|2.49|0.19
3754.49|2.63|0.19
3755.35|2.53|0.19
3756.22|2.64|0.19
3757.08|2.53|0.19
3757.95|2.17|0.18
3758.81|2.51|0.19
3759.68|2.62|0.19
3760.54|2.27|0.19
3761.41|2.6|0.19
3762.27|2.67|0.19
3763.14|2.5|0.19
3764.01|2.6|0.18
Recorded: 53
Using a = 2.46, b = 2.42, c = 2.60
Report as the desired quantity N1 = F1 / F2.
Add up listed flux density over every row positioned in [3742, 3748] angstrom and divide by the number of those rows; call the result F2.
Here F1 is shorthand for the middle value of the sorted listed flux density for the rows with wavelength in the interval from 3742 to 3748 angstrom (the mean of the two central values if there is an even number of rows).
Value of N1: 0.99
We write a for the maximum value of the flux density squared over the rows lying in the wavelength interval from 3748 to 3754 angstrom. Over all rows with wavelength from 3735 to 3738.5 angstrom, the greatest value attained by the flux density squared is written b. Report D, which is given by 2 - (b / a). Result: 1.10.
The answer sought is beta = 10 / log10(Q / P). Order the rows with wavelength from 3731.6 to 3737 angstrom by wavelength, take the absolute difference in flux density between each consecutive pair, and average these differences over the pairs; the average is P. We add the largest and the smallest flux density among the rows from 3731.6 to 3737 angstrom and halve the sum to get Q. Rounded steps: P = 0.09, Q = 2.300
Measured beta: 7.2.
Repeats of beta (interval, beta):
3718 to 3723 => 9.1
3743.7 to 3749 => 9.5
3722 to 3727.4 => 11.1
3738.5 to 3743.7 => 7.8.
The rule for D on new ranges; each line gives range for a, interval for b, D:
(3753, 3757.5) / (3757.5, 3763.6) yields 0.98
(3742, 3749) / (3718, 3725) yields 0.43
